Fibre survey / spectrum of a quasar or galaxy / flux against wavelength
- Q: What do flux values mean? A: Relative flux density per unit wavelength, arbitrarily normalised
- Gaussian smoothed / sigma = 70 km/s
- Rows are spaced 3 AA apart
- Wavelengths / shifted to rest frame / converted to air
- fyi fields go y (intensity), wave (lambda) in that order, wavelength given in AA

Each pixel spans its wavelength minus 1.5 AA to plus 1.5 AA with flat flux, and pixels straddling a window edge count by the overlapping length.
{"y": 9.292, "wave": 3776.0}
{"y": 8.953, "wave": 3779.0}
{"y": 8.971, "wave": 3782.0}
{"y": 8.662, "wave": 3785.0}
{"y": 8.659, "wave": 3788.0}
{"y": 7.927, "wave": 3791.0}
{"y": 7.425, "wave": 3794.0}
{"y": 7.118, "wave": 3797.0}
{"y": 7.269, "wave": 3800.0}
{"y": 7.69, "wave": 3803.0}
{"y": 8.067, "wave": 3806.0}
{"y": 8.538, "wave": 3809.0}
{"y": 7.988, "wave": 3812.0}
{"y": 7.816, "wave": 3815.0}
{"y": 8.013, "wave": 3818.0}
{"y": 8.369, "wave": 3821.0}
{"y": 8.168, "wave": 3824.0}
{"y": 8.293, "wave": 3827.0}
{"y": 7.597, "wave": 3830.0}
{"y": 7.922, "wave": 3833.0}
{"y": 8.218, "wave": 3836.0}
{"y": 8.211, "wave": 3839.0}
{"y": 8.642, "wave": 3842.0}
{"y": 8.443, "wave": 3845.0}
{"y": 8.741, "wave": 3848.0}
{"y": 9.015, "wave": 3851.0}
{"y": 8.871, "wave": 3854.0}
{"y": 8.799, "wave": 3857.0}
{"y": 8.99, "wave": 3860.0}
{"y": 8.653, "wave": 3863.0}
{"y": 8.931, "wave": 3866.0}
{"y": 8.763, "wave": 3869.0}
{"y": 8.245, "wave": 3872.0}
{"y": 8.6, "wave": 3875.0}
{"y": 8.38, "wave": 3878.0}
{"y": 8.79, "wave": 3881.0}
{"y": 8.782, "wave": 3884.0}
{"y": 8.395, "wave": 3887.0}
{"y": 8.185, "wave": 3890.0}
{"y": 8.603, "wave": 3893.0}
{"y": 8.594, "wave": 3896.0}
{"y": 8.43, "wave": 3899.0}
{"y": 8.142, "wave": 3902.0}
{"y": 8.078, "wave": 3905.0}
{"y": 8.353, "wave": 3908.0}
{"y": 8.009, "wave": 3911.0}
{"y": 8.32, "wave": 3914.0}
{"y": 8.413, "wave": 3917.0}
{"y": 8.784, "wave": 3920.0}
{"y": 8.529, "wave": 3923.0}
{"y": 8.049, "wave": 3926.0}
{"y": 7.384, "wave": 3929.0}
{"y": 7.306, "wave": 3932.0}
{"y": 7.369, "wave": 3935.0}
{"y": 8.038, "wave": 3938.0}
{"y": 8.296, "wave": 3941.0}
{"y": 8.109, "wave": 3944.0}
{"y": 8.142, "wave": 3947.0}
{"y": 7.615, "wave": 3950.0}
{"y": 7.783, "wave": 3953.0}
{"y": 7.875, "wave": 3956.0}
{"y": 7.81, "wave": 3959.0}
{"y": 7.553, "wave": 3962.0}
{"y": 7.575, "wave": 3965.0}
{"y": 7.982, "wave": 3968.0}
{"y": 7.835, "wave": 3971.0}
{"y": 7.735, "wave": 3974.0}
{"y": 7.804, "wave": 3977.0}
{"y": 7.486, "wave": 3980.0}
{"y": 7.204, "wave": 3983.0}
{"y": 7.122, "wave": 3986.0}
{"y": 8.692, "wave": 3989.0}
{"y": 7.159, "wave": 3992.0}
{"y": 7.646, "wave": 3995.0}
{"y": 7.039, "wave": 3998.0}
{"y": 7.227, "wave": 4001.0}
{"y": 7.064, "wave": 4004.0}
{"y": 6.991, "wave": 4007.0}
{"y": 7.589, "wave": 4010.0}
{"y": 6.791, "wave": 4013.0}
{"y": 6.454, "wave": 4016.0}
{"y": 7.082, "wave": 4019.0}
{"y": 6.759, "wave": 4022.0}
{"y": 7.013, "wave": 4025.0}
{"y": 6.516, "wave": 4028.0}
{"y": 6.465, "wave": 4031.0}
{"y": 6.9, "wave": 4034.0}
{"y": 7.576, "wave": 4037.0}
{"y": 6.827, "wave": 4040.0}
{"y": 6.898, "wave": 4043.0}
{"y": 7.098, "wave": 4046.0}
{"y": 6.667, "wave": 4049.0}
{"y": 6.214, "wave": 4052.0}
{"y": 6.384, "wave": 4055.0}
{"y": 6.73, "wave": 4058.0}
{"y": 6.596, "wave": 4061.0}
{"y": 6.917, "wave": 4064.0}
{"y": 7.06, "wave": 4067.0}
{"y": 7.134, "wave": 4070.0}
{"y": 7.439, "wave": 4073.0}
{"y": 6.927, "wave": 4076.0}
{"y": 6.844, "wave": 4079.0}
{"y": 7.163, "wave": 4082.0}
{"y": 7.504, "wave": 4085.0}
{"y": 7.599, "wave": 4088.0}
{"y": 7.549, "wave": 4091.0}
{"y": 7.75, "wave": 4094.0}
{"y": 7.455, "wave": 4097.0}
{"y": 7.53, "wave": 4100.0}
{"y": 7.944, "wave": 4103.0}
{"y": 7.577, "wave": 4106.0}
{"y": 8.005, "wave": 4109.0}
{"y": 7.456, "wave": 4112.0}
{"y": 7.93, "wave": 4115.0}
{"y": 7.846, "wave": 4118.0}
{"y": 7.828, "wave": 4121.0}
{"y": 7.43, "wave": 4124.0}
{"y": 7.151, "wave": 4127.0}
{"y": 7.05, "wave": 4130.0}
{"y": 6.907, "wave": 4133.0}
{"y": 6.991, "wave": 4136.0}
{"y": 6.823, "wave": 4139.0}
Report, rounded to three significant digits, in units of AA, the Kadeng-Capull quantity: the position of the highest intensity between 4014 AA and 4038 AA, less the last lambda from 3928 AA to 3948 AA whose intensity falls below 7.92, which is 102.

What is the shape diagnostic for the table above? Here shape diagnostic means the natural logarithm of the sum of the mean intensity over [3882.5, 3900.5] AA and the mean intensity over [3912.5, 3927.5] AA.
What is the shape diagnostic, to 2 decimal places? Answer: 2.83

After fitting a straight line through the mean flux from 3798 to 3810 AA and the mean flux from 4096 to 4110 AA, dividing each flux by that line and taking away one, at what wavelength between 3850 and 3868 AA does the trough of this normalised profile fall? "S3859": 3863.0 AA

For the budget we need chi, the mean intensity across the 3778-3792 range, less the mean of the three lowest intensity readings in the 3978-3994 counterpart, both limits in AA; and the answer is 1.5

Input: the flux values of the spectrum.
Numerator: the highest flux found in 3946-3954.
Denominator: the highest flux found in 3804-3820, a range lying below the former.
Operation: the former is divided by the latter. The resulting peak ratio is 0.95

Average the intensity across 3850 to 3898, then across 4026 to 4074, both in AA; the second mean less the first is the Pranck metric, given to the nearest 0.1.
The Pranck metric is -1.8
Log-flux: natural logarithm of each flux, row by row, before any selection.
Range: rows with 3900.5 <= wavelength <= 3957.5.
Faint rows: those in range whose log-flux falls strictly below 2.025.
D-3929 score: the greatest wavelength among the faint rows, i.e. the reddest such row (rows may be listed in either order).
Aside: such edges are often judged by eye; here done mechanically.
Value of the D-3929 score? 3935.0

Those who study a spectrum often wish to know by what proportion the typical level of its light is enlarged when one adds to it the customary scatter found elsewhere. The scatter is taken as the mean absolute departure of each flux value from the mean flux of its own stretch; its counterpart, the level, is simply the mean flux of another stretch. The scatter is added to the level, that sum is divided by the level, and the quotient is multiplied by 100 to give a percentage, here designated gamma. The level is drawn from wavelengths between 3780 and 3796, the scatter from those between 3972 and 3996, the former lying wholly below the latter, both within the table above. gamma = 104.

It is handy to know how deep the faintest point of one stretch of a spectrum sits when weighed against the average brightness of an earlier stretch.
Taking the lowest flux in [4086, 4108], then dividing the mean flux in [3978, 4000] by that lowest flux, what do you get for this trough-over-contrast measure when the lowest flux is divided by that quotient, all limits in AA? 7.43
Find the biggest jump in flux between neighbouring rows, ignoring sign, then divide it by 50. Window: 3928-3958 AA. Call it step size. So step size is 0.0134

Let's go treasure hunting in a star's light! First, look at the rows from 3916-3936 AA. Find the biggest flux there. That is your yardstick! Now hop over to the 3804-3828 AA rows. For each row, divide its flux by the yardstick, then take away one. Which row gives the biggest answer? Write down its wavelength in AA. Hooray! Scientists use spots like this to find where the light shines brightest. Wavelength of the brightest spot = 3809.0 AA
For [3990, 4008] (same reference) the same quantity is 3995.0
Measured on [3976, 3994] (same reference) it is 3989.0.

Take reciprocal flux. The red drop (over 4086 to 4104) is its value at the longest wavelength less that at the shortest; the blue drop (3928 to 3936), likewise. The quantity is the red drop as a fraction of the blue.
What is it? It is -20.7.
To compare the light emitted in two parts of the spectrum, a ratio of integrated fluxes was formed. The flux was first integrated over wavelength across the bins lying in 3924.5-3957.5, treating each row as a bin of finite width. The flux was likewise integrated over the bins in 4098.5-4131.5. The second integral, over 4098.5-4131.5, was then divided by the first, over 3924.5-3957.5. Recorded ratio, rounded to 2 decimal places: 0.97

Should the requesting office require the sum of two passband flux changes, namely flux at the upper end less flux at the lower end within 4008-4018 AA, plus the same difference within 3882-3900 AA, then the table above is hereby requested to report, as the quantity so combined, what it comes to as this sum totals -1.5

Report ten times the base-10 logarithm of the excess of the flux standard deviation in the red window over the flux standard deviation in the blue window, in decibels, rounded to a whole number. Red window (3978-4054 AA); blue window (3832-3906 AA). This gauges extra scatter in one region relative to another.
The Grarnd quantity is -7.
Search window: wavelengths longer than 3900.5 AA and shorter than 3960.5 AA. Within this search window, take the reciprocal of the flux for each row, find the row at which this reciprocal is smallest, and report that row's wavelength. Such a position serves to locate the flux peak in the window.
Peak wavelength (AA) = 3920.0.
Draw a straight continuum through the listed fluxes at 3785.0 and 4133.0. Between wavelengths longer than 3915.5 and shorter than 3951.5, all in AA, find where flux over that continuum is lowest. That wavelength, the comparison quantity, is 3932.0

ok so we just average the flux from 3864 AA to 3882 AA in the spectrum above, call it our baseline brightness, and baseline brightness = 8.6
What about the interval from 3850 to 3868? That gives 8.9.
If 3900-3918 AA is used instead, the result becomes 8.2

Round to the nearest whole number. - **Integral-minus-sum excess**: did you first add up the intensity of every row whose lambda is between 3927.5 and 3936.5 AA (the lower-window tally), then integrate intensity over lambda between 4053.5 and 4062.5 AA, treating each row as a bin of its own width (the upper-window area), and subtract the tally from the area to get 37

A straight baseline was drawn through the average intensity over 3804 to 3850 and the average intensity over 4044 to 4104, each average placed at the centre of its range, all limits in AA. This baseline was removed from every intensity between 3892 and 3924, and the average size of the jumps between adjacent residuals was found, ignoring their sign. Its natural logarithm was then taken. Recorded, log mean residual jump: -1.53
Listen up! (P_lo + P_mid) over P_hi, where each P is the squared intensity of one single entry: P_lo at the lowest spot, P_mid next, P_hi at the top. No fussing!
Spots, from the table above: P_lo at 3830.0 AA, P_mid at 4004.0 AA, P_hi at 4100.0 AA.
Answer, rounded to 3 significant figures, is 1.90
